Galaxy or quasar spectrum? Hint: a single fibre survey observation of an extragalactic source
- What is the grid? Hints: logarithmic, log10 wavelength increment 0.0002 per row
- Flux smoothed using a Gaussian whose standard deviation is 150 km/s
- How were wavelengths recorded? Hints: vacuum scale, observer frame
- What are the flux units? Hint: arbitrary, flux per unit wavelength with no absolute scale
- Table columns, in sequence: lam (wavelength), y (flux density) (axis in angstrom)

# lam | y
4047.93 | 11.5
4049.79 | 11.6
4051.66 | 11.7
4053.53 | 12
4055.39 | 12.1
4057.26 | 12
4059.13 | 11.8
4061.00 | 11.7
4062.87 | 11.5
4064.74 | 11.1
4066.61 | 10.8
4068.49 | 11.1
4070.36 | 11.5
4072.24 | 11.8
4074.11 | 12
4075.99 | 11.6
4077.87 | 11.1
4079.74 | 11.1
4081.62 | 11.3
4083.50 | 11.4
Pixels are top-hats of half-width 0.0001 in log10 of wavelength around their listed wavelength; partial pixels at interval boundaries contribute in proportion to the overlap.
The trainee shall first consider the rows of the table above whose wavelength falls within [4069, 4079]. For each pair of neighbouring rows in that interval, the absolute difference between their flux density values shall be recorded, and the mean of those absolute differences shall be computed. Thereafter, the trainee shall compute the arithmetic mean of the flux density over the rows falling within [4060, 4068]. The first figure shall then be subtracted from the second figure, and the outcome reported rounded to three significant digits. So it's 10.9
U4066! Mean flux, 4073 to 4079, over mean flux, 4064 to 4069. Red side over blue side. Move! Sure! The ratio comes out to 1.05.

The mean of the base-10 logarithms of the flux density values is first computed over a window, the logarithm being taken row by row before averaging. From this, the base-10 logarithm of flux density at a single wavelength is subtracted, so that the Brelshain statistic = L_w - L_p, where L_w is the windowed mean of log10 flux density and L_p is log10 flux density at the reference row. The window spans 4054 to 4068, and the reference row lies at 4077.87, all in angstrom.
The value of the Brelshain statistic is 0.018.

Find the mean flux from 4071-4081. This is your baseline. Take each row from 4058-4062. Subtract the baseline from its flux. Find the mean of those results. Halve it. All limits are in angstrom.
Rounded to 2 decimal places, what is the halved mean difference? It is 0.12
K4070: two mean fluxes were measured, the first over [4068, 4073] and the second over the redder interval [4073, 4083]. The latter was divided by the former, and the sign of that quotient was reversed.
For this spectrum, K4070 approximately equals -0.996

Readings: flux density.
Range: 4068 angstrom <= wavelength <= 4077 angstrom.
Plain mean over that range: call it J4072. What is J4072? 11.6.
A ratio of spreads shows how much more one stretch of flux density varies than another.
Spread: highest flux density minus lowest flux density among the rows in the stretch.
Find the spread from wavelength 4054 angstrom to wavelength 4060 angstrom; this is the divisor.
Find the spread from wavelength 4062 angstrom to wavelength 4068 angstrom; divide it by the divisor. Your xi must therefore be 2.3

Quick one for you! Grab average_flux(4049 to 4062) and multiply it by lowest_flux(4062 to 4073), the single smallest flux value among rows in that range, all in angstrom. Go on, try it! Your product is 127.9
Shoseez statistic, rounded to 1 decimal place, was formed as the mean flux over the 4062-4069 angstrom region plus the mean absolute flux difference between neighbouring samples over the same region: 11.5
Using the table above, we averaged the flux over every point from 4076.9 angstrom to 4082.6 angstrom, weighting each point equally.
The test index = 11.2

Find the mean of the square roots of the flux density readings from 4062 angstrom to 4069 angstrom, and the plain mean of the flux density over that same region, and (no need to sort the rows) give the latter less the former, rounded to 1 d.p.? 7.8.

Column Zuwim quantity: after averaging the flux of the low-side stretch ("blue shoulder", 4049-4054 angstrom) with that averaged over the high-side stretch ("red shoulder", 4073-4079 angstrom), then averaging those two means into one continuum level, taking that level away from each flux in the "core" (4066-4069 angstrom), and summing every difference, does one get -1.4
